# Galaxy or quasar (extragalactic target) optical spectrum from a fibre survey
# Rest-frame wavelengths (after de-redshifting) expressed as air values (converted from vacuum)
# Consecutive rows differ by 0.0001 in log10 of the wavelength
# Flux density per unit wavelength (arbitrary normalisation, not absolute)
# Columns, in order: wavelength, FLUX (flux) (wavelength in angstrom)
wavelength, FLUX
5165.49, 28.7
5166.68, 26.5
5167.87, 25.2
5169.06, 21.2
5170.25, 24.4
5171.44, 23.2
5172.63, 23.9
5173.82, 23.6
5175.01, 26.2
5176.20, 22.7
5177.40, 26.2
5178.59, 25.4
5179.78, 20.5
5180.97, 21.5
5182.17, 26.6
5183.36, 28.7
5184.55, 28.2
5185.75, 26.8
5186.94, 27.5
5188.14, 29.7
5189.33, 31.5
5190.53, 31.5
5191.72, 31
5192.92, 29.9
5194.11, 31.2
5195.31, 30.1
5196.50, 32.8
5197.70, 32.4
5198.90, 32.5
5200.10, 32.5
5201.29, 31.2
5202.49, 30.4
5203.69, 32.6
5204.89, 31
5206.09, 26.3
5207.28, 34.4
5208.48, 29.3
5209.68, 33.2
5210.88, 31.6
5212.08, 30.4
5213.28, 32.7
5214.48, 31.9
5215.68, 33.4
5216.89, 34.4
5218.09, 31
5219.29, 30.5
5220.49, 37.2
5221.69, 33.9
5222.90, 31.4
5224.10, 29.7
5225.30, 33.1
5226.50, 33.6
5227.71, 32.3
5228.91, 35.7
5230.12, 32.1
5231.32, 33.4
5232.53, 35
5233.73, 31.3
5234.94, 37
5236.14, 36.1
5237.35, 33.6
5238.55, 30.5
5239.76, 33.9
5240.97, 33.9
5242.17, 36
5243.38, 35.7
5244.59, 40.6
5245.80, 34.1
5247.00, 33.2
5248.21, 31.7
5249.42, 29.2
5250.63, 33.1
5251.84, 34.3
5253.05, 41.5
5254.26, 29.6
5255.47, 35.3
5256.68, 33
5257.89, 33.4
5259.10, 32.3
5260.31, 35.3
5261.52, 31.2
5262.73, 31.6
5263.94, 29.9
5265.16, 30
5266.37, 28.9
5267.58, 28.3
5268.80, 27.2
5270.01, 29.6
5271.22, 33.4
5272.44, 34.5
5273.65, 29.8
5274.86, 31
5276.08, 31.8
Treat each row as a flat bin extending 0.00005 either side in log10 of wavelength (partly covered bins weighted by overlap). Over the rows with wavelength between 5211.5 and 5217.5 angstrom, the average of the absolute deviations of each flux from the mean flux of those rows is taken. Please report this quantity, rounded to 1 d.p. 1.1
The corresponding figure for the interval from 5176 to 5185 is 2.6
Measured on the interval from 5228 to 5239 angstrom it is 1.9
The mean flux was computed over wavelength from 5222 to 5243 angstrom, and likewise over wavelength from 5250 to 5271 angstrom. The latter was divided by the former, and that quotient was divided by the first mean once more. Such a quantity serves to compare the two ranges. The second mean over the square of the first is 0.0286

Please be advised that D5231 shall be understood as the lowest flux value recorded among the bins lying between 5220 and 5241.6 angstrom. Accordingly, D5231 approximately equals 29.7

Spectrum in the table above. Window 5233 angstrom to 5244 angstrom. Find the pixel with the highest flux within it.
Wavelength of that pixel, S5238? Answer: 5234.94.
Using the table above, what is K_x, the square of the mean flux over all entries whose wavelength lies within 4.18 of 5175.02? 598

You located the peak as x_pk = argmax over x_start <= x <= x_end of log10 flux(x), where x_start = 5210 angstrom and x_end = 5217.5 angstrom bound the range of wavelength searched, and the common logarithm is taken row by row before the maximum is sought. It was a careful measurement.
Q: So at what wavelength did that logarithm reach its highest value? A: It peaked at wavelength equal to 5216.89 angstrom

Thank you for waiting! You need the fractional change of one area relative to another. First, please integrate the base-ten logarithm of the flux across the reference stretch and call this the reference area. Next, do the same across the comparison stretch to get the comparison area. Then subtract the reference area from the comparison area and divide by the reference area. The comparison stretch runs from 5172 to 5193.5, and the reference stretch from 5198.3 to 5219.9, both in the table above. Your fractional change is -0.055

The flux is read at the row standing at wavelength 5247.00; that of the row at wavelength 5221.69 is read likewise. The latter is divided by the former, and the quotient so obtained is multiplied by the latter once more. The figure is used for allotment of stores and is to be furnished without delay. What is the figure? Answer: 34.6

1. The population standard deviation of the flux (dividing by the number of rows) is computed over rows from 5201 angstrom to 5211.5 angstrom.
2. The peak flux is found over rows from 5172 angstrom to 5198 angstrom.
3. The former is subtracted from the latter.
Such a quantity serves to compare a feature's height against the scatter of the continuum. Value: 31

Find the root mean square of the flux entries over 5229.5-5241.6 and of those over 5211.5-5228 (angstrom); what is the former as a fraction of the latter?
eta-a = 1.04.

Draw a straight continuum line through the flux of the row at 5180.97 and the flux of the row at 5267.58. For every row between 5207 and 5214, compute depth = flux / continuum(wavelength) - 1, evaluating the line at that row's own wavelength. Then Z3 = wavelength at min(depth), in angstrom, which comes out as 5208.48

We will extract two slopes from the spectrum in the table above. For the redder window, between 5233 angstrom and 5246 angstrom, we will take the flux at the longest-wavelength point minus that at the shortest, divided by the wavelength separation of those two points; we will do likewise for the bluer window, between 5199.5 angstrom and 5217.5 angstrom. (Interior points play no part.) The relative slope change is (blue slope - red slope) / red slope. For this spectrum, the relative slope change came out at -0.51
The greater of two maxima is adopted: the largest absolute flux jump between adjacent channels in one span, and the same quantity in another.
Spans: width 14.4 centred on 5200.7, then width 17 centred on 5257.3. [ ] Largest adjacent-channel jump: 11.9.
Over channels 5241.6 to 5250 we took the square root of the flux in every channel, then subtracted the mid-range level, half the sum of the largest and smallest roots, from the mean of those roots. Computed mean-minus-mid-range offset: -0.03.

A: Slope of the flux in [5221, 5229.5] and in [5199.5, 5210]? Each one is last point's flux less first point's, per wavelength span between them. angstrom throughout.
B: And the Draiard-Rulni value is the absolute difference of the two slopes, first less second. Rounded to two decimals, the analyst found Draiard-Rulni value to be 0.18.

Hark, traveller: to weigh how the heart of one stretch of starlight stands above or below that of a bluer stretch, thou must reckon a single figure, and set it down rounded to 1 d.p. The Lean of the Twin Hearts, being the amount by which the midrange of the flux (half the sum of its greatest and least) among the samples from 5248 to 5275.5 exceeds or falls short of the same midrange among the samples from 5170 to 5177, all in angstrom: 9.9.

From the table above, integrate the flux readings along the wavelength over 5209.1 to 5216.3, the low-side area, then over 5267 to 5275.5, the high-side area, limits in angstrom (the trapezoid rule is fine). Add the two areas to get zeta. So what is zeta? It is 491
